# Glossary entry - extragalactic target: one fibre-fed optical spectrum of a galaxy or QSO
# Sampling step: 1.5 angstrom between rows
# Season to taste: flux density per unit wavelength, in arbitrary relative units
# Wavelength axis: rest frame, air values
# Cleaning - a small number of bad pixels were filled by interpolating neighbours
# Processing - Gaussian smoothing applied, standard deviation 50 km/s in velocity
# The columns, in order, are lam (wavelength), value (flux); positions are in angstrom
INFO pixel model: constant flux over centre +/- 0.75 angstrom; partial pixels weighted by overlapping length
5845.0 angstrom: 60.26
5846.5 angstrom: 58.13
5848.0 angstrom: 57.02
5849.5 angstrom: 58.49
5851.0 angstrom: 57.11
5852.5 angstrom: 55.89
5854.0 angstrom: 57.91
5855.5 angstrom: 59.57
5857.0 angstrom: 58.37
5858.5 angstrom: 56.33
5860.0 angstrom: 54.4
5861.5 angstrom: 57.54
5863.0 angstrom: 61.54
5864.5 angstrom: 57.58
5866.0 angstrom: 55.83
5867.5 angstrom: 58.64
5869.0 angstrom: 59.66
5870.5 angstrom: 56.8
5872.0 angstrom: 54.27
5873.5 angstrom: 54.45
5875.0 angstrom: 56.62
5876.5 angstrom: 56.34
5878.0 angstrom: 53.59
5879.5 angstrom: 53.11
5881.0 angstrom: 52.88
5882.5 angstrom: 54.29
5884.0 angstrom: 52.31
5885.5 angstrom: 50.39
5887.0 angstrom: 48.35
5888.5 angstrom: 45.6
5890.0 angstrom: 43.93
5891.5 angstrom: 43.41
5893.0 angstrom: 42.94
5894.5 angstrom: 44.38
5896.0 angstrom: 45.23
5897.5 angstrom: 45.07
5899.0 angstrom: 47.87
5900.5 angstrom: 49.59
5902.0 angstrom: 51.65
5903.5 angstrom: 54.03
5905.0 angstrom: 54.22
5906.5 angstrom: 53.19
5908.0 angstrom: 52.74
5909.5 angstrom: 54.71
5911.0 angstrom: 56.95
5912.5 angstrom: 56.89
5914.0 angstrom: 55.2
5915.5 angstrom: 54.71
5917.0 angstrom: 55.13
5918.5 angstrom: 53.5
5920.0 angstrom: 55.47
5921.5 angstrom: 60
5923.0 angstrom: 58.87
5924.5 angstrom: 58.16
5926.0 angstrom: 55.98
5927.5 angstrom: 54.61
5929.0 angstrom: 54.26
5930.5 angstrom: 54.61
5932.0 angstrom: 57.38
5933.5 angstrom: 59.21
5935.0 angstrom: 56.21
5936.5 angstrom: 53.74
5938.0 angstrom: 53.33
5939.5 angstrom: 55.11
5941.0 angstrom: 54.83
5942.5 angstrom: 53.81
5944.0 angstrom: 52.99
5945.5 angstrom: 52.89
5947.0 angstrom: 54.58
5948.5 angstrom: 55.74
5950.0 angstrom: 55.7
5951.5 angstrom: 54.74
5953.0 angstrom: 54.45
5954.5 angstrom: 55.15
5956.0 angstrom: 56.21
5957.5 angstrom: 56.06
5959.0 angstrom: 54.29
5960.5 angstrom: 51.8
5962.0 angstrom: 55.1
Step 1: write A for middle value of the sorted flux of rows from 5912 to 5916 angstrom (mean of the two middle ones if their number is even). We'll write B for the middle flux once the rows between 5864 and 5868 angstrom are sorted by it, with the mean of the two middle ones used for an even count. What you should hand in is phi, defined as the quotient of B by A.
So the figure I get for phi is 1.04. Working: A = 55.2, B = 58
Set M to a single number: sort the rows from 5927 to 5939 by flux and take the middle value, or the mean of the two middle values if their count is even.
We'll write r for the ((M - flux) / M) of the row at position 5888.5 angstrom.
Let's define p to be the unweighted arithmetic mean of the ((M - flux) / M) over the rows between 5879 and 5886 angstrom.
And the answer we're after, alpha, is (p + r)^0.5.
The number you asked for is 0.45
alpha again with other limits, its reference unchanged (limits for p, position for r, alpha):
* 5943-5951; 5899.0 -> 0.36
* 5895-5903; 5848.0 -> 0.28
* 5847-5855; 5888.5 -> 0.34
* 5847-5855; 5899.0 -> 0.27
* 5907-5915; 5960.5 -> 0.20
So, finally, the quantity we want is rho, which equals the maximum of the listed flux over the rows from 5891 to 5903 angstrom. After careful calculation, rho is 51.65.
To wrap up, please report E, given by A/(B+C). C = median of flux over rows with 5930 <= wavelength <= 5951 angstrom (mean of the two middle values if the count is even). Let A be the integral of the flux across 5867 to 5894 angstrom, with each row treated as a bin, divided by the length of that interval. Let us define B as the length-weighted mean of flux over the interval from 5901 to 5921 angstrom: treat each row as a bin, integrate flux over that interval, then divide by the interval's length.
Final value 0.48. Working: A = 52.0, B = 54.5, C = 54.7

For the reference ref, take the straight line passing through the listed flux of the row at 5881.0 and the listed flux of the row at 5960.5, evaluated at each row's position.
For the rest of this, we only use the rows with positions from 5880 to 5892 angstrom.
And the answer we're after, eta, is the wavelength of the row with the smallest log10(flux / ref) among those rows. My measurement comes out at 5891.5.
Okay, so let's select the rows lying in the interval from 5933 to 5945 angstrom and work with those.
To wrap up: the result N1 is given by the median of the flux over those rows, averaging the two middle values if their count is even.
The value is 54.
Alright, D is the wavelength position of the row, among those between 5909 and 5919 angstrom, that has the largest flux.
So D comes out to 5911.0 angstrom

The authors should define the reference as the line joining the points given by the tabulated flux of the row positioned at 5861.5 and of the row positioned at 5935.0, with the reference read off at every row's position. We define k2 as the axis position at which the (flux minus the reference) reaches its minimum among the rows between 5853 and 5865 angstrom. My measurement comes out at 5860.0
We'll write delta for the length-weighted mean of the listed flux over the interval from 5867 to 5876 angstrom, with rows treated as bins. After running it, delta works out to 56.7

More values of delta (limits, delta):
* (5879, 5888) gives 51.7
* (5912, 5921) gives 55.2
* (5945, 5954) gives 54.7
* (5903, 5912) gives 54.4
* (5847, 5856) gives 57.6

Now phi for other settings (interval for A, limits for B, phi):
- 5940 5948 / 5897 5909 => 0.97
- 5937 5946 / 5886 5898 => 0.83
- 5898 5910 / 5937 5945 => 1.02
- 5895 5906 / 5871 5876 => 1.10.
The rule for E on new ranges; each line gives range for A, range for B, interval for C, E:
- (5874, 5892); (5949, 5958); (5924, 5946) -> 0.46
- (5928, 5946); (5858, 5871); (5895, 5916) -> 0.49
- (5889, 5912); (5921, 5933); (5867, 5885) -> 0.44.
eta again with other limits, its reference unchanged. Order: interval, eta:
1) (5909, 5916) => 5909.5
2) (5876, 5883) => 5881.0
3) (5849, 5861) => 5860.0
